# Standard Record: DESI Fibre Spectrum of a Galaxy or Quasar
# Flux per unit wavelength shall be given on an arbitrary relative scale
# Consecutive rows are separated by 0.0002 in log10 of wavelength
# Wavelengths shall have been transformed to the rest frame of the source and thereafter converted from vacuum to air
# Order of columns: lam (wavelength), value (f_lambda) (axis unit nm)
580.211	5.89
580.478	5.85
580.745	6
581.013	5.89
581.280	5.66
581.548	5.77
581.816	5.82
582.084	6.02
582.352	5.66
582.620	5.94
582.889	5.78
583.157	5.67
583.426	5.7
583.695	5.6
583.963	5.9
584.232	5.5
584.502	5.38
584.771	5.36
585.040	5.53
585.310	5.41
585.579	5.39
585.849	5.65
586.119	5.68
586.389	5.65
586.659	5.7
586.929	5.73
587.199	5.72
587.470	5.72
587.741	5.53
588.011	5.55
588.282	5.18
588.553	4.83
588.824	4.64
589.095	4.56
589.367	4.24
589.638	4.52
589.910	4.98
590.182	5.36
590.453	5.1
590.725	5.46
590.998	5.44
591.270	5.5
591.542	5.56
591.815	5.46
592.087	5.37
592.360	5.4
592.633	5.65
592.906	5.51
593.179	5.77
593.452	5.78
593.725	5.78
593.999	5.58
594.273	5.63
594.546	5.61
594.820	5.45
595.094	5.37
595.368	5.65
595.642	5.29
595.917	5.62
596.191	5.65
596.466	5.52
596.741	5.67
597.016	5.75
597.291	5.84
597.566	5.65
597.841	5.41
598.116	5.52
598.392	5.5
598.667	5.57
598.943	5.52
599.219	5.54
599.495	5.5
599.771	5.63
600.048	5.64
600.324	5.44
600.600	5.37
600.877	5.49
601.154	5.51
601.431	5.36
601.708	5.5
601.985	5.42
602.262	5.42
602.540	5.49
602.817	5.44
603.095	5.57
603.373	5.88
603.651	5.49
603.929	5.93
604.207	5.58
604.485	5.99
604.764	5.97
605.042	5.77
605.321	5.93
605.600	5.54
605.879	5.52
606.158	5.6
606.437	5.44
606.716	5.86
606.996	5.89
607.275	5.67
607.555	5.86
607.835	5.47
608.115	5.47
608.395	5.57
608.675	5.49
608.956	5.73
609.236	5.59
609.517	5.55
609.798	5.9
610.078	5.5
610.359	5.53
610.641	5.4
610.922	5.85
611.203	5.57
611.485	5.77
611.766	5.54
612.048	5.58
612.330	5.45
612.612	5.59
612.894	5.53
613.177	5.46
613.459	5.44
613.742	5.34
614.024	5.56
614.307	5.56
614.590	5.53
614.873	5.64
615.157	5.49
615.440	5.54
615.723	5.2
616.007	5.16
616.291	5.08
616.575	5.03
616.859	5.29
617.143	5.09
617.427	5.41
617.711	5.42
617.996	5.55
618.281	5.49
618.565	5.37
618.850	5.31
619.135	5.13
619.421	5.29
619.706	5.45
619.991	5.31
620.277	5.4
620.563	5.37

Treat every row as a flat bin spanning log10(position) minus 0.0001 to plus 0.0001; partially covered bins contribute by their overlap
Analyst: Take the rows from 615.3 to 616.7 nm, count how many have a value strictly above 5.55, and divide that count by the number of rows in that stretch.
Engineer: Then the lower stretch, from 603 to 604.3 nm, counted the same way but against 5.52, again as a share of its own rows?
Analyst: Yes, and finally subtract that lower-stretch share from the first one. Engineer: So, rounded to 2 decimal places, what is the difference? -0.80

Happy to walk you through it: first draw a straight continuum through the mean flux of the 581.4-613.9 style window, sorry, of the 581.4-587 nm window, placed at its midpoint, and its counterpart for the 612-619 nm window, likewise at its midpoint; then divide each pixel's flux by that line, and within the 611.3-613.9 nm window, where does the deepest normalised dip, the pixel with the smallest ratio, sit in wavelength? 613.742 nm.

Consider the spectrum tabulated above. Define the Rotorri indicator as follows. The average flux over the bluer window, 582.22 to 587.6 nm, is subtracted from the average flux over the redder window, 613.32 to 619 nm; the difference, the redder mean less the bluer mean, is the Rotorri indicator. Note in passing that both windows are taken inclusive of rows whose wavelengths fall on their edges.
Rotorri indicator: -0.3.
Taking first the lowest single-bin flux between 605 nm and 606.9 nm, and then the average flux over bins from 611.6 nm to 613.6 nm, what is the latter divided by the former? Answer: 1.01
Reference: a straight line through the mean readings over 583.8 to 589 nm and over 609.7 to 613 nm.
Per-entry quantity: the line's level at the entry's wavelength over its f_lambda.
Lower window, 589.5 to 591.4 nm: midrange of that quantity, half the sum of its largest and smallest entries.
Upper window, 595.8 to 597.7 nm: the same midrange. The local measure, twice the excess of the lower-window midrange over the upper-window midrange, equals 0.27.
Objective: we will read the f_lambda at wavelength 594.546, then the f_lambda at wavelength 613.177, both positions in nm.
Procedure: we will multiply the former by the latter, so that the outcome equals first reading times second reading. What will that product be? 31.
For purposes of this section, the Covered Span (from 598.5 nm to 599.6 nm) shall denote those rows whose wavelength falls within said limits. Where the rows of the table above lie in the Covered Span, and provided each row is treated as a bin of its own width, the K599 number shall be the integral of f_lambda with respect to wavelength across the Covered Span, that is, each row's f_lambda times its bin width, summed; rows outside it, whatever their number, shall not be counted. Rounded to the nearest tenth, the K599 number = 6.1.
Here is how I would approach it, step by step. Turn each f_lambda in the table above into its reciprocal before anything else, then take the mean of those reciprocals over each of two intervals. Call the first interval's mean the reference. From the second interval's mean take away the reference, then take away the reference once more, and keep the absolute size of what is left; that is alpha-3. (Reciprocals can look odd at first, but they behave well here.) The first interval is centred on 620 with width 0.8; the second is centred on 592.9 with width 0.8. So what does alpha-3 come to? 0.194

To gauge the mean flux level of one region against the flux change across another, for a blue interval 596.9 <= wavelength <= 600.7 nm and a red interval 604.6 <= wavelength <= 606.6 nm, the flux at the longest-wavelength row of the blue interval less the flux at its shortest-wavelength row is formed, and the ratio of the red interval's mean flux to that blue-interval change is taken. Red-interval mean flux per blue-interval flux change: -15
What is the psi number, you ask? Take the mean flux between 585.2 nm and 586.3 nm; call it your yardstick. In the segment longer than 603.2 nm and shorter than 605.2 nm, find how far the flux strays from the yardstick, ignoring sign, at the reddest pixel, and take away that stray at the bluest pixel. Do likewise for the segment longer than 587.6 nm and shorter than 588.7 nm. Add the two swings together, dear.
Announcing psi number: 0.59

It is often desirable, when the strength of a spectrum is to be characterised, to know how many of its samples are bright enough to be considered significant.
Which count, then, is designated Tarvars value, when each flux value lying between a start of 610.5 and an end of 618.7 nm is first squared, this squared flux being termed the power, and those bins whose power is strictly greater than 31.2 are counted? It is 4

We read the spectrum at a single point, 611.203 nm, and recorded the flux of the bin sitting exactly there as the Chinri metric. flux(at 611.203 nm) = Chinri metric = 5.57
